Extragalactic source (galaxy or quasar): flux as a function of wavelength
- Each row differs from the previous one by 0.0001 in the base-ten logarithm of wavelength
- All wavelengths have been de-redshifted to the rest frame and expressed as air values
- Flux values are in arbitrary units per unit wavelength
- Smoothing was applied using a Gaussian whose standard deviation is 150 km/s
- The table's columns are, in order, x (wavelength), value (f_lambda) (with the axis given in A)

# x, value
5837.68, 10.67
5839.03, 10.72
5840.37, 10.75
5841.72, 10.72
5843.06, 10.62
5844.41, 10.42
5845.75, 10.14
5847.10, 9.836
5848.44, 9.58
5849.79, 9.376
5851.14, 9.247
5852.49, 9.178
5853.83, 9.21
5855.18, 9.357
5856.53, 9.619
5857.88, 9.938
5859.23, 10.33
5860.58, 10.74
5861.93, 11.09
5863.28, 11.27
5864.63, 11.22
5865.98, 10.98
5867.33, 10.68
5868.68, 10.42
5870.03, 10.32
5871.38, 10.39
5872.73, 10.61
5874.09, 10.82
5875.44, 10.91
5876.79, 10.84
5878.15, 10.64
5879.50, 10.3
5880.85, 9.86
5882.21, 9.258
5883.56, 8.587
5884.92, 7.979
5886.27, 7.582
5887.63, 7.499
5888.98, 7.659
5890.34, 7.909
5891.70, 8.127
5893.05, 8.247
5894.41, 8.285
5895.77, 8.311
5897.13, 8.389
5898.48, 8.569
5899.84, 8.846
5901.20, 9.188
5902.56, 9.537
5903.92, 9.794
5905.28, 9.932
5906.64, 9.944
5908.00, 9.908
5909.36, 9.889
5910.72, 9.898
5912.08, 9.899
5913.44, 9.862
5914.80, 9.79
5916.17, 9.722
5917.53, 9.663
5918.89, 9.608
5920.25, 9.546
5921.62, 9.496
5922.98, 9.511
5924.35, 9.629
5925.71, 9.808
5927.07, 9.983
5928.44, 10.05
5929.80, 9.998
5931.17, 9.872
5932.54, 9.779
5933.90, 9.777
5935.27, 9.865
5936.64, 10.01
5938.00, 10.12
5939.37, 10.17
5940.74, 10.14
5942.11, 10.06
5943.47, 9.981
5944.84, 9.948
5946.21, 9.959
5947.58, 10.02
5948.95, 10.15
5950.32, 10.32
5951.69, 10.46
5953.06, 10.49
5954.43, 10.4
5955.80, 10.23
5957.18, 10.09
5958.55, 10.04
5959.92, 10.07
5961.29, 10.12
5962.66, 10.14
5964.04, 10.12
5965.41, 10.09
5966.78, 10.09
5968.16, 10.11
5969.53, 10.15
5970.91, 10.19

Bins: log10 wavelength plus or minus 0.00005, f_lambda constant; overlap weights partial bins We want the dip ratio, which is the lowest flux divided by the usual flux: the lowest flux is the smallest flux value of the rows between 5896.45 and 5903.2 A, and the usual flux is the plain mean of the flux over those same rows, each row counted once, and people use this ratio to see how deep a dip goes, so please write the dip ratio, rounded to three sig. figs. 0.942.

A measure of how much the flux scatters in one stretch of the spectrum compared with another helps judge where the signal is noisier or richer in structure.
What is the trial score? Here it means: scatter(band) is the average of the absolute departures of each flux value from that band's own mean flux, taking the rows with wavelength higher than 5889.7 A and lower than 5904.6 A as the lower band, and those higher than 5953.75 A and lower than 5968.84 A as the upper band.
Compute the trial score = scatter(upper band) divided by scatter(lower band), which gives 0.13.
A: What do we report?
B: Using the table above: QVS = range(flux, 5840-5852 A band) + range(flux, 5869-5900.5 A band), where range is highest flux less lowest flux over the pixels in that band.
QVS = 4.9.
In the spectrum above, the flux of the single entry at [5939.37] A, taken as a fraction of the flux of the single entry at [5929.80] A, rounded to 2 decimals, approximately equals 1.02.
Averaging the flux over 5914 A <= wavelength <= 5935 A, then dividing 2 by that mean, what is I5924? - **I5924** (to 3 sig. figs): 0.205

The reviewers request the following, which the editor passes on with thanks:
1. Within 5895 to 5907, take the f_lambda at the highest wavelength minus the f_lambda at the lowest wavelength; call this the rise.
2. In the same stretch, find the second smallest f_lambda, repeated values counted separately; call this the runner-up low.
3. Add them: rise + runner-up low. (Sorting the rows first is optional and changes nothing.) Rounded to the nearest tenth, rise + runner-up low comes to 10.0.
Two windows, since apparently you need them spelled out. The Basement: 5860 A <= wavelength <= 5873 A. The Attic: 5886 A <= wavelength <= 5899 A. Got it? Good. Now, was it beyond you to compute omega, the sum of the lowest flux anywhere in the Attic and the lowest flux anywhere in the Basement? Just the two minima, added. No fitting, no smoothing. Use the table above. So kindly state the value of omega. 17.8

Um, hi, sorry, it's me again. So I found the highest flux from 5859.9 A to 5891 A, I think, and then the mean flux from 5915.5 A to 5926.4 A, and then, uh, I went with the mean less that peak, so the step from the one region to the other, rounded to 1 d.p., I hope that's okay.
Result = -1.6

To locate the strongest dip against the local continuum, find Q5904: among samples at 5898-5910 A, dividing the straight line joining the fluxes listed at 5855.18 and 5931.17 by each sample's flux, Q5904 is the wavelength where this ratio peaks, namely 5898.48 A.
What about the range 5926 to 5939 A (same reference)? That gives 5933.90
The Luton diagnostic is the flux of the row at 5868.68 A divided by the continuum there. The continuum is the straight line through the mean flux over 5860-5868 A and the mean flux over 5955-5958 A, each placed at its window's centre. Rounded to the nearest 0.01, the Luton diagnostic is 0.95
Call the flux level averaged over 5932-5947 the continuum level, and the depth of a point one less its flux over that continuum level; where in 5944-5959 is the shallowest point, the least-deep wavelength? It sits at 5953.06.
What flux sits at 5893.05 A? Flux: 8.247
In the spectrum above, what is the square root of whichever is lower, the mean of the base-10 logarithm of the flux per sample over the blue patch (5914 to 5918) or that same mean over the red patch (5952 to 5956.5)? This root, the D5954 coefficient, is 0.994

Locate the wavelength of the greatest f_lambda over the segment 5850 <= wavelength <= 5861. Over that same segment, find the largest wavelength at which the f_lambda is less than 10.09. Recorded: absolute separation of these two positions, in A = 2.7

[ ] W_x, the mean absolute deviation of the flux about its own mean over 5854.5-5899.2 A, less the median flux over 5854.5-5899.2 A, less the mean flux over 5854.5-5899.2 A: -18.4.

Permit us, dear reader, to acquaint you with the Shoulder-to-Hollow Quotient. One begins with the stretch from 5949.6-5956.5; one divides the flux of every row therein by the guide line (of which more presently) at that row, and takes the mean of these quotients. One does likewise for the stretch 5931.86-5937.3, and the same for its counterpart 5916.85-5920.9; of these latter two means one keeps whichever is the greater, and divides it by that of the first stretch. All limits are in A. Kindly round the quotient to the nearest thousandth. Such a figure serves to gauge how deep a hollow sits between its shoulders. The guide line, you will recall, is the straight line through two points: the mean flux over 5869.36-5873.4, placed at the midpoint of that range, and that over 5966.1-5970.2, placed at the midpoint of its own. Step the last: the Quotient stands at 0.944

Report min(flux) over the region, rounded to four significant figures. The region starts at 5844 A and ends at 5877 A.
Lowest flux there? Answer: 9.178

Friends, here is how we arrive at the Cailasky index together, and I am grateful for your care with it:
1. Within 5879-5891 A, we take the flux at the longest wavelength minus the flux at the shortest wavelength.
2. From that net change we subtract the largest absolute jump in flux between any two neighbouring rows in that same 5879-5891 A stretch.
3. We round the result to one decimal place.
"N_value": -3.1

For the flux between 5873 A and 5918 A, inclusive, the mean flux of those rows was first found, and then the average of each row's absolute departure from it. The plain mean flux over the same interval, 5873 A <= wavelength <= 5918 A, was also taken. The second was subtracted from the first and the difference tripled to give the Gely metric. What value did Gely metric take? -25.2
